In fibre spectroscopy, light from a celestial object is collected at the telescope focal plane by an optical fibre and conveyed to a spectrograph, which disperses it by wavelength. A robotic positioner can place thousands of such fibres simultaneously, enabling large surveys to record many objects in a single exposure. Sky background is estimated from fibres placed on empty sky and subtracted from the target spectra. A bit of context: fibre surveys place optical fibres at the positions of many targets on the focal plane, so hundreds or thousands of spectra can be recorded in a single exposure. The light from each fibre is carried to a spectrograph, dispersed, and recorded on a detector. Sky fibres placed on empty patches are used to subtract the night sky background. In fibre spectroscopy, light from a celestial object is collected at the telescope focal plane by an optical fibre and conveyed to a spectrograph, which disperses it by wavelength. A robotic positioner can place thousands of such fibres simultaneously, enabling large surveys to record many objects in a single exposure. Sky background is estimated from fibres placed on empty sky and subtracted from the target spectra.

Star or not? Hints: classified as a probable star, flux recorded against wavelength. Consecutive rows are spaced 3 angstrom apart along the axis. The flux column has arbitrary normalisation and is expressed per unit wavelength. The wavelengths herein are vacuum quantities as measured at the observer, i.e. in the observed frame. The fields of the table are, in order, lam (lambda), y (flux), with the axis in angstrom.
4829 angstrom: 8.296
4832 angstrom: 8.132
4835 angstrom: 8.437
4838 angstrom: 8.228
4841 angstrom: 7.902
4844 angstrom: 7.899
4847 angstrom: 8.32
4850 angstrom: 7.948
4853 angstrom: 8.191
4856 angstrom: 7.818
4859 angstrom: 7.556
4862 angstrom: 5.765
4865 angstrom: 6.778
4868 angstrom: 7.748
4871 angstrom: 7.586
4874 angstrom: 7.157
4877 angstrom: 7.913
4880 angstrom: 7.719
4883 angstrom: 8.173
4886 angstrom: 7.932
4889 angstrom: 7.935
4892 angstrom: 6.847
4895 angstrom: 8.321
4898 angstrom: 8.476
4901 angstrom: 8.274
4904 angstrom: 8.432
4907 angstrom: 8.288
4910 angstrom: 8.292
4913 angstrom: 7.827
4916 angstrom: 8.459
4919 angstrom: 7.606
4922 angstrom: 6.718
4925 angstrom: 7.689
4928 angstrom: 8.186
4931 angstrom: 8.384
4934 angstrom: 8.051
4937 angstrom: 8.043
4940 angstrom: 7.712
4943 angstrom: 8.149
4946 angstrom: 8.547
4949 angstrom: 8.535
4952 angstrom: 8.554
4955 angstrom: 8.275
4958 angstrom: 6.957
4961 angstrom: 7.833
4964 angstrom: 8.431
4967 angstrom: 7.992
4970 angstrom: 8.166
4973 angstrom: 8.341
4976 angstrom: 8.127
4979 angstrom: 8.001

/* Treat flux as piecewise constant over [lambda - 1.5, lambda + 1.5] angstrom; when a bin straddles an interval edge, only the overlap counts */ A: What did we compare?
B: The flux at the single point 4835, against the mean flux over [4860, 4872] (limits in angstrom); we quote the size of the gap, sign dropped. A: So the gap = 1.47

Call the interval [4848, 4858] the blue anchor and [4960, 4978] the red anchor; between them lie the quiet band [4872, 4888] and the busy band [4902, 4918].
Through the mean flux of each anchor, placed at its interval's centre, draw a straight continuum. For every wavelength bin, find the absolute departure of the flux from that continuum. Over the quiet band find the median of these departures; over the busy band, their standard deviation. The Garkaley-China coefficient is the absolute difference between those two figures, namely 0.07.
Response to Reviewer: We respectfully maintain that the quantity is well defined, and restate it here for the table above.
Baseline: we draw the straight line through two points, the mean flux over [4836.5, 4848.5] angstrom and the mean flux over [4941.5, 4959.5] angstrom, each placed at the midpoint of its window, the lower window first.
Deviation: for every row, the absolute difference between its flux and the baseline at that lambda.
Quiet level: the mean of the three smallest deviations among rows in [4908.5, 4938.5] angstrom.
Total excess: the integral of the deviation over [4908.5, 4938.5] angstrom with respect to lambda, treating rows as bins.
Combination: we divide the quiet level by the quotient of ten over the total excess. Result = 0.095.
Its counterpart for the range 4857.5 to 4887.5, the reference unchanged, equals 0.306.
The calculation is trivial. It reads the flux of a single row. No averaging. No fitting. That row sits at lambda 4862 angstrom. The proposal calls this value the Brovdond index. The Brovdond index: 5.765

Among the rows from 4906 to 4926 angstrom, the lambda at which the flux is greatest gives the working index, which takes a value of 4916 angstrom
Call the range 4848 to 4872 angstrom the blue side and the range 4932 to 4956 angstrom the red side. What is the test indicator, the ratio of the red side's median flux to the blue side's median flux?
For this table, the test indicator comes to 1.07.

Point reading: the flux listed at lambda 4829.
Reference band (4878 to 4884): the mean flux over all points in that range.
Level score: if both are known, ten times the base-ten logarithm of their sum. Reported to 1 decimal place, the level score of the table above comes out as 12.1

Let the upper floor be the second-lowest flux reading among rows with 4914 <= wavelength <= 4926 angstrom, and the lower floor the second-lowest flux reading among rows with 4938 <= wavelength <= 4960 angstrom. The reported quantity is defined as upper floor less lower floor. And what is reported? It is -0.11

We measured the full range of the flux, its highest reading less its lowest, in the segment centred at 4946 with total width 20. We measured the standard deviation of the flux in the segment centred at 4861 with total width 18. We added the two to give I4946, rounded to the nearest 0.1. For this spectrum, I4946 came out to 1.7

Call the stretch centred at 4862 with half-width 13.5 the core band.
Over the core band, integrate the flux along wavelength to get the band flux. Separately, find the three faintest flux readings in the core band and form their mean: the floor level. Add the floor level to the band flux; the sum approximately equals 206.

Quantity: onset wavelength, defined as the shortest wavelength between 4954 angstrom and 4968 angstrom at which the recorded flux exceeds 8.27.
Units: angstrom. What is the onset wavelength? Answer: 4955 angstrom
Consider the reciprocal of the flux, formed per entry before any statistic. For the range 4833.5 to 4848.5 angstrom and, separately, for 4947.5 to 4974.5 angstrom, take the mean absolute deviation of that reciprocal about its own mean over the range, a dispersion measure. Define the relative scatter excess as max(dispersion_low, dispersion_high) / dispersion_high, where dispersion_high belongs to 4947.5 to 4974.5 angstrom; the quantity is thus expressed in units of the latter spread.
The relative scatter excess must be 1.00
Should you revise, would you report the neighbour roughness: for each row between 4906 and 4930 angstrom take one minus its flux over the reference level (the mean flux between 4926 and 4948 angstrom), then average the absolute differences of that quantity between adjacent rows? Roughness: 0.08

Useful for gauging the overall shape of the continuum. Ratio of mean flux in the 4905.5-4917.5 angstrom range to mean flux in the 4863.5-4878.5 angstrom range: 1.105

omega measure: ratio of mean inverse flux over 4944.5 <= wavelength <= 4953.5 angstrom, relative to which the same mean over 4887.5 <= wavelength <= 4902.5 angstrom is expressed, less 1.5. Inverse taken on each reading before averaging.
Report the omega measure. -0.42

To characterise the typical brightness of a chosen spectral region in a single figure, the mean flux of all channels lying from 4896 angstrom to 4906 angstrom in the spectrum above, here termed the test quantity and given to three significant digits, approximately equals 8.39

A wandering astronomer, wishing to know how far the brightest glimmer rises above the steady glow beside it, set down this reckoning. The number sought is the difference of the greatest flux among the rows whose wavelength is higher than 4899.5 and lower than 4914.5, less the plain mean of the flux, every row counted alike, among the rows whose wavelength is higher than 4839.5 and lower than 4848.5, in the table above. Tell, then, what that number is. 0.39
